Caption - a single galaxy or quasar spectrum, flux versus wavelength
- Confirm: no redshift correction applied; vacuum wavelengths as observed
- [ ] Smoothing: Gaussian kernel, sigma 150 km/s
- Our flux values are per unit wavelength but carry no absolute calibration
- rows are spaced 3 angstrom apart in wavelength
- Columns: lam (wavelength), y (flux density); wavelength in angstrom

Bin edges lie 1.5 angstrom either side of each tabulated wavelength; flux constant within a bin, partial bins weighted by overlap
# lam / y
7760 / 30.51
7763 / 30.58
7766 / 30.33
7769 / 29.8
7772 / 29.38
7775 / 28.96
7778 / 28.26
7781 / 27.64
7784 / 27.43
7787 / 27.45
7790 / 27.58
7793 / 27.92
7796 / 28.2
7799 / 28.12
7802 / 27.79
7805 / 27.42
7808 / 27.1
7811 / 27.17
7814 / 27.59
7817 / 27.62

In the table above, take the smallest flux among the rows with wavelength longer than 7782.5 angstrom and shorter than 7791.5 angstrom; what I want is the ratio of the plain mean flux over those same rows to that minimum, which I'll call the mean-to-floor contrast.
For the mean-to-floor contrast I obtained 1.00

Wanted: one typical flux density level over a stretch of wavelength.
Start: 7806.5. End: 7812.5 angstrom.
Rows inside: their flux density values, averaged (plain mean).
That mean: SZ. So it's 27.1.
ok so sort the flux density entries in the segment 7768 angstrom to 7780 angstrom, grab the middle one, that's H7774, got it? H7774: 29.17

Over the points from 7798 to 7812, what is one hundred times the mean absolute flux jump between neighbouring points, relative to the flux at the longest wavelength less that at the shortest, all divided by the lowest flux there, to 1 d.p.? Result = -1.1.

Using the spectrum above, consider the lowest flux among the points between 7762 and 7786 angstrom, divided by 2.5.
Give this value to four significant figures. 10.97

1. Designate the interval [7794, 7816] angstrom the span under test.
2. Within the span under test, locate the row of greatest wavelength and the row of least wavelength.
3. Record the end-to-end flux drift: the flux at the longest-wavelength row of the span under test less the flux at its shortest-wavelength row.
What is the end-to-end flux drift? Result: -0.6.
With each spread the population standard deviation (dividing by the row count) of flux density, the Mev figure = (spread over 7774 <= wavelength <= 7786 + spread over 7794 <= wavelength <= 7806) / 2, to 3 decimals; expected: 0.452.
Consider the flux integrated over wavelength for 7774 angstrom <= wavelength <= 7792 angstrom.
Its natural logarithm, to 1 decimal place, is 6.2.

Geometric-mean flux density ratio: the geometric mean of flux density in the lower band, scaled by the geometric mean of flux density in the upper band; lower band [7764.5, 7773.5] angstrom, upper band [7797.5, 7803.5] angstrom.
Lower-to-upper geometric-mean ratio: 1.07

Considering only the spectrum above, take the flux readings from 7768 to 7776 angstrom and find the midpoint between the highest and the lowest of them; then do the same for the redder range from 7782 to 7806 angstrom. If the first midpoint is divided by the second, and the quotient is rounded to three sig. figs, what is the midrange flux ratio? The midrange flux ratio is 1.06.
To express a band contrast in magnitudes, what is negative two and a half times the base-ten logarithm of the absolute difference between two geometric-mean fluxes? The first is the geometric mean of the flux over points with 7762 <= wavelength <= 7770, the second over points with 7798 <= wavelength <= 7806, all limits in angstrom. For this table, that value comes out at -1.0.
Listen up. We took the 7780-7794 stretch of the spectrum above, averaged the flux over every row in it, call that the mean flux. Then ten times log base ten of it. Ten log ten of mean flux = 14.41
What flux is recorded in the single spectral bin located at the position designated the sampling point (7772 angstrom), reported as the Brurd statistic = 29.38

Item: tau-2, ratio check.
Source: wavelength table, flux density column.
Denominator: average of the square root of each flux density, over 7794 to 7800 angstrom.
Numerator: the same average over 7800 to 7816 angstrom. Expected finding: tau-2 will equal 0.987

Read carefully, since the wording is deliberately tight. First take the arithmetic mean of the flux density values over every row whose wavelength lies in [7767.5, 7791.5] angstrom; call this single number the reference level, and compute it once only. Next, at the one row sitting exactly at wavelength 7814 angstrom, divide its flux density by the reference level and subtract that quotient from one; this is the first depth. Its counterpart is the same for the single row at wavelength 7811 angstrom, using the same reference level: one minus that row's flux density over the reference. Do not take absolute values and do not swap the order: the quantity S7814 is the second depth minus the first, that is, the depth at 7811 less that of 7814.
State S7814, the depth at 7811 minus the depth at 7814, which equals 0.015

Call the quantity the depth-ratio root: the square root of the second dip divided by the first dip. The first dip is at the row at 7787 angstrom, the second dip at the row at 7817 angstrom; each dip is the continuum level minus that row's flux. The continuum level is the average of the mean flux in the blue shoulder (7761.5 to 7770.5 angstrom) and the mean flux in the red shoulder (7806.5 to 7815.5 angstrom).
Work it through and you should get 0.93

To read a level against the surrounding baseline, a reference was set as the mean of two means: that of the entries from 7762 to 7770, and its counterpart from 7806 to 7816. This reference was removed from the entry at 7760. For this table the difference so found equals 1.7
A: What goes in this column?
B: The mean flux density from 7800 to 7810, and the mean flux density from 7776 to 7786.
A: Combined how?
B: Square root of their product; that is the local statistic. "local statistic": 27.6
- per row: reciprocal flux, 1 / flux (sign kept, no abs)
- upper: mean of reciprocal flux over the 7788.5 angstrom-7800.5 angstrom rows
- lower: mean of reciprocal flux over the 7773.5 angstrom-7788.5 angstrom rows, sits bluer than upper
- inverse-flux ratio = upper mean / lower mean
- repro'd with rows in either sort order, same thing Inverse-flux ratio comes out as 1.00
